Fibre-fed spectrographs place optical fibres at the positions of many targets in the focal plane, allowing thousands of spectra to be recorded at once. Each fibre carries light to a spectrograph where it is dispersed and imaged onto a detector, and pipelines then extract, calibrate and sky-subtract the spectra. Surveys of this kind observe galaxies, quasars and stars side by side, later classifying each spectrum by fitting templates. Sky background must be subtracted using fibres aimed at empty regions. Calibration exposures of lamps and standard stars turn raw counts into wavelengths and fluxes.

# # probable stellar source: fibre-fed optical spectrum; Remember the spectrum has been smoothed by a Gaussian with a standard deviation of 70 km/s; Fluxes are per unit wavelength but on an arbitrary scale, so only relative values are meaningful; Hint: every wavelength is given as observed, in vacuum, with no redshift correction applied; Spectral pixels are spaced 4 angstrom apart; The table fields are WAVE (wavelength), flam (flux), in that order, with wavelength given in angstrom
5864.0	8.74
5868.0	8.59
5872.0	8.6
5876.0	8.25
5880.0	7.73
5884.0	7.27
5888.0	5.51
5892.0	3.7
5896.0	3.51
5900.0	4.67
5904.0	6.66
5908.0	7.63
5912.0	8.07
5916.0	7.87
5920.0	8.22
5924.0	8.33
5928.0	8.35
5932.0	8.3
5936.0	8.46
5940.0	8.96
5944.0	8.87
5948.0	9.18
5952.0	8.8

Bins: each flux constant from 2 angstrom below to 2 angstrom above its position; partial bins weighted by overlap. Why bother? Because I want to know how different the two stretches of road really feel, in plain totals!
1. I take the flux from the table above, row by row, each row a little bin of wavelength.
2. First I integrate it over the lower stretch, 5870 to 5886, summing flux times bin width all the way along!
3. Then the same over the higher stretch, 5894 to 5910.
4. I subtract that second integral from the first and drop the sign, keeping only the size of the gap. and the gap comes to 38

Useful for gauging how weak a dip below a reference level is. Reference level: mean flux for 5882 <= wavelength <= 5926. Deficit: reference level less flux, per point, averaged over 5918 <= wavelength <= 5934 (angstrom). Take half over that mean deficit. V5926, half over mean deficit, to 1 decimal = -0.3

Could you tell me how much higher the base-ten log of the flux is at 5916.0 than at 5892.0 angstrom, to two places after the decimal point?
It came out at 0.33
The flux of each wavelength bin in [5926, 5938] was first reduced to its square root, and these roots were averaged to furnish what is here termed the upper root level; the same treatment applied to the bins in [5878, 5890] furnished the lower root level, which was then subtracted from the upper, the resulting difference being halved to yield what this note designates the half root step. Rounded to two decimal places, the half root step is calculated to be 0.14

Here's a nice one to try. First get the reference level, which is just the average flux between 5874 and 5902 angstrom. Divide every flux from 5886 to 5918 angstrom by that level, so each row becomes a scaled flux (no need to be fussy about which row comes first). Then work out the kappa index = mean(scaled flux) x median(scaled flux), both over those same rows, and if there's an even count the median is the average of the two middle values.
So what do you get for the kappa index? 1.1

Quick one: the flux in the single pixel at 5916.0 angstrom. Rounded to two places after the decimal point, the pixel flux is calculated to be 7.87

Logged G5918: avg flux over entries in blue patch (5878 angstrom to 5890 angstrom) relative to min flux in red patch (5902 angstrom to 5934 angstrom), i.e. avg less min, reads 0.2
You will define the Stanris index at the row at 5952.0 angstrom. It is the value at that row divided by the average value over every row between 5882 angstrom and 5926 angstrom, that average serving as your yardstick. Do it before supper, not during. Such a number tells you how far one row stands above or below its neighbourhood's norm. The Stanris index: 1.35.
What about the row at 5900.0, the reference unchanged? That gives 0.72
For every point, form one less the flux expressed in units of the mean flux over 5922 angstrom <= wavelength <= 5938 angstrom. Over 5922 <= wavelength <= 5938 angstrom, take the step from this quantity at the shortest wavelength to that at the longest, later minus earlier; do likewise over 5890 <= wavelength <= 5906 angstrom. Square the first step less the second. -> 0.115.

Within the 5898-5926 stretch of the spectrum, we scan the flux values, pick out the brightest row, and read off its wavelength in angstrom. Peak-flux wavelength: 5924.0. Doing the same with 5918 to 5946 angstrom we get 5940.0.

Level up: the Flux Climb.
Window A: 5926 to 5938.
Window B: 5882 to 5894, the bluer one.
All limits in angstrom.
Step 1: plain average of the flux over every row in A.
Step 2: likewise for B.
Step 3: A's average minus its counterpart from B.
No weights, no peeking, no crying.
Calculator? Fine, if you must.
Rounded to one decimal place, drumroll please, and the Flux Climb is 2.9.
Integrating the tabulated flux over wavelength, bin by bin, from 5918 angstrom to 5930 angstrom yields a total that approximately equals 100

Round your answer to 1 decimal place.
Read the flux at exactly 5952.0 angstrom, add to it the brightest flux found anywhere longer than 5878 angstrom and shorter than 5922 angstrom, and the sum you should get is 17.0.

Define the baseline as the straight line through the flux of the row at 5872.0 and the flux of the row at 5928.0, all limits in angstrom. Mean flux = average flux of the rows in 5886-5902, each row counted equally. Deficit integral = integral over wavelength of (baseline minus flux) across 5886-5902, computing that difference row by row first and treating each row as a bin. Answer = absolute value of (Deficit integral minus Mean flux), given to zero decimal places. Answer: 62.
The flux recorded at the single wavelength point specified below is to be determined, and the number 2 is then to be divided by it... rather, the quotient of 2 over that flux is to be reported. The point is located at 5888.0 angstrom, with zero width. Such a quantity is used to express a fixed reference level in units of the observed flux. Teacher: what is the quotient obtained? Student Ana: 0.363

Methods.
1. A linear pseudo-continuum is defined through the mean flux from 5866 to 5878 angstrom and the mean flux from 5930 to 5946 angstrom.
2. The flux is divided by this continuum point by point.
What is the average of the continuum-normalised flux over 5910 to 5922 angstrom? 0.94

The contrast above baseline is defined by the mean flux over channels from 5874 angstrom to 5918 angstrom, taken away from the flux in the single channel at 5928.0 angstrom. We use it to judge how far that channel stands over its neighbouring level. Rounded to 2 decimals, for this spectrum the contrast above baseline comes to 1.91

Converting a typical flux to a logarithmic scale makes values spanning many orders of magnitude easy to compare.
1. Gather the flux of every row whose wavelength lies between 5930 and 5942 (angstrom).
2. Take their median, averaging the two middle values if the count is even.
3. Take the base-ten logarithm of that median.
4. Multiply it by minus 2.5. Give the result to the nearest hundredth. -2.32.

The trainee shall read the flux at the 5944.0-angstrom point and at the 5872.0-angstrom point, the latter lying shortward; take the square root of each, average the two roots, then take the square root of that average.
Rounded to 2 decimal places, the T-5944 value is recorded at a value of 1.72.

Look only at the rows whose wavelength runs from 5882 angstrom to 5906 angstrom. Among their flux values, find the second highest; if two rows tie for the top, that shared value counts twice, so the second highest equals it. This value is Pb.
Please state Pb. 6.66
